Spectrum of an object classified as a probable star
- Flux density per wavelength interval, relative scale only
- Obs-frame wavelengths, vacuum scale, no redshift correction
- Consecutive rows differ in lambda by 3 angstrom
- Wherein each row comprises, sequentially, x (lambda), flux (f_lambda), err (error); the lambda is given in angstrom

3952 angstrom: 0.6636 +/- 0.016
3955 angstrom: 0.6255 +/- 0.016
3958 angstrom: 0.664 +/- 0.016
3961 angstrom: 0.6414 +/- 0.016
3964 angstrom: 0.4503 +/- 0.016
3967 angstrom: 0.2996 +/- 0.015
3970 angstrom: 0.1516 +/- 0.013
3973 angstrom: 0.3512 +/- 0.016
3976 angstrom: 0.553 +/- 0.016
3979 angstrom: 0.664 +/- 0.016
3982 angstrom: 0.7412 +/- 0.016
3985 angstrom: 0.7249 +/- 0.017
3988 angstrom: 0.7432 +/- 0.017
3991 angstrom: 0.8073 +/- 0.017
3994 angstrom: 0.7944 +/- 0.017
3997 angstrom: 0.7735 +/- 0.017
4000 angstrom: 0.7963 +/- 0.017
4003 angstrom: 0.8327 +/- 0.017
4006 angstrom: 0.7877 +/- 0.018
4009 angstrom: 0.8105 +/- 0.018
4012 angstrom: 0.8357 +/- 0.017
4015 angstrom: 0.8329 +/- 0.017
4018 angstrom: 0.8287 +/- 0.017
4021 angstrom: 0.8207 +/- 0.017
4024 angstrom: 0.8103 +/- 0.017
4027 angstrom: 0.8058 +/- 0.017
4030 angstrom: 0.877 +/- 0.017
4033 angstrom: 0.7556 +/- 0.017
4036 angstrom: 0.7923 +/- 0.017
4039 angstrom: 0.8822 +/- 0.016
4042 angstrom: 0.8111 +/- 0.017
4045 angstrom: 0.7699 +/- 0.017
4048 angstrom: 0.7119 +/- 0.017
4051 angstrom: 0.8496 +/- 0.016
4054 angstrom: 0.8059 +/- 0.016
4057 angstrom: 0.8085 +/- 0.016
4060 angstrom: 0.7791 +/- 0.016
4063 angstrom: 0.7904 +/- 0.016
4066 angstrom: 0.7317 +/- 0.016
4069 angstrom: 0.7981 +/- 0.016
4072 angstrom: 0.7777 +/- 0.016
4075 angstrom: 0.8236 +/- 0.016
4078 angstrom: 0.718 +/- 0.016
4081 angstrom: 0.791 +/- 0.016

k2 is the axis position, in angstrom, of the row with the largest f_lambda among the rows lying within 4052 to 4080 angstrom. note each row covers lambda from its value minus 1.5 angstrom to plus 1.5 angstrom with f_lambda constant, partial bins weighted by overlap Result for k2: 4075 angstrom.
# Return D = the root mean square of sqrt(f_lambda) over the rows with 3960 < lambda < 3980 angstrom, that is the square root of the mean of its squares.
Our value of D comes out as 0.667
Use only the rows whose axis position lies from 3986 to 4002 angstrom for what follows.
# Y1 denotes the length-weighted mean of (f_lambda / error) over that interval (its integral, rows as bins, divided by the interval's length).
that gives 46.0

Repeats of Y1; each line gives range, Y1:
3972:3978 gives 29.9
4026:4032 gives 49.2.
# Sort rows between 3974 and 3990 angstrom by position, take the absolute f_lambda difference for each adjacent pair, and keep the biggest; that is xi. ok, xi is 0.11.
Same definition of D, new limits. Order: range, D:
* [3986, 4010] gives 0.891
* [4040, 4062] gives 0.889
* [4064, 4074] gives 0.877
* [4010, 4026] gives 0.909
